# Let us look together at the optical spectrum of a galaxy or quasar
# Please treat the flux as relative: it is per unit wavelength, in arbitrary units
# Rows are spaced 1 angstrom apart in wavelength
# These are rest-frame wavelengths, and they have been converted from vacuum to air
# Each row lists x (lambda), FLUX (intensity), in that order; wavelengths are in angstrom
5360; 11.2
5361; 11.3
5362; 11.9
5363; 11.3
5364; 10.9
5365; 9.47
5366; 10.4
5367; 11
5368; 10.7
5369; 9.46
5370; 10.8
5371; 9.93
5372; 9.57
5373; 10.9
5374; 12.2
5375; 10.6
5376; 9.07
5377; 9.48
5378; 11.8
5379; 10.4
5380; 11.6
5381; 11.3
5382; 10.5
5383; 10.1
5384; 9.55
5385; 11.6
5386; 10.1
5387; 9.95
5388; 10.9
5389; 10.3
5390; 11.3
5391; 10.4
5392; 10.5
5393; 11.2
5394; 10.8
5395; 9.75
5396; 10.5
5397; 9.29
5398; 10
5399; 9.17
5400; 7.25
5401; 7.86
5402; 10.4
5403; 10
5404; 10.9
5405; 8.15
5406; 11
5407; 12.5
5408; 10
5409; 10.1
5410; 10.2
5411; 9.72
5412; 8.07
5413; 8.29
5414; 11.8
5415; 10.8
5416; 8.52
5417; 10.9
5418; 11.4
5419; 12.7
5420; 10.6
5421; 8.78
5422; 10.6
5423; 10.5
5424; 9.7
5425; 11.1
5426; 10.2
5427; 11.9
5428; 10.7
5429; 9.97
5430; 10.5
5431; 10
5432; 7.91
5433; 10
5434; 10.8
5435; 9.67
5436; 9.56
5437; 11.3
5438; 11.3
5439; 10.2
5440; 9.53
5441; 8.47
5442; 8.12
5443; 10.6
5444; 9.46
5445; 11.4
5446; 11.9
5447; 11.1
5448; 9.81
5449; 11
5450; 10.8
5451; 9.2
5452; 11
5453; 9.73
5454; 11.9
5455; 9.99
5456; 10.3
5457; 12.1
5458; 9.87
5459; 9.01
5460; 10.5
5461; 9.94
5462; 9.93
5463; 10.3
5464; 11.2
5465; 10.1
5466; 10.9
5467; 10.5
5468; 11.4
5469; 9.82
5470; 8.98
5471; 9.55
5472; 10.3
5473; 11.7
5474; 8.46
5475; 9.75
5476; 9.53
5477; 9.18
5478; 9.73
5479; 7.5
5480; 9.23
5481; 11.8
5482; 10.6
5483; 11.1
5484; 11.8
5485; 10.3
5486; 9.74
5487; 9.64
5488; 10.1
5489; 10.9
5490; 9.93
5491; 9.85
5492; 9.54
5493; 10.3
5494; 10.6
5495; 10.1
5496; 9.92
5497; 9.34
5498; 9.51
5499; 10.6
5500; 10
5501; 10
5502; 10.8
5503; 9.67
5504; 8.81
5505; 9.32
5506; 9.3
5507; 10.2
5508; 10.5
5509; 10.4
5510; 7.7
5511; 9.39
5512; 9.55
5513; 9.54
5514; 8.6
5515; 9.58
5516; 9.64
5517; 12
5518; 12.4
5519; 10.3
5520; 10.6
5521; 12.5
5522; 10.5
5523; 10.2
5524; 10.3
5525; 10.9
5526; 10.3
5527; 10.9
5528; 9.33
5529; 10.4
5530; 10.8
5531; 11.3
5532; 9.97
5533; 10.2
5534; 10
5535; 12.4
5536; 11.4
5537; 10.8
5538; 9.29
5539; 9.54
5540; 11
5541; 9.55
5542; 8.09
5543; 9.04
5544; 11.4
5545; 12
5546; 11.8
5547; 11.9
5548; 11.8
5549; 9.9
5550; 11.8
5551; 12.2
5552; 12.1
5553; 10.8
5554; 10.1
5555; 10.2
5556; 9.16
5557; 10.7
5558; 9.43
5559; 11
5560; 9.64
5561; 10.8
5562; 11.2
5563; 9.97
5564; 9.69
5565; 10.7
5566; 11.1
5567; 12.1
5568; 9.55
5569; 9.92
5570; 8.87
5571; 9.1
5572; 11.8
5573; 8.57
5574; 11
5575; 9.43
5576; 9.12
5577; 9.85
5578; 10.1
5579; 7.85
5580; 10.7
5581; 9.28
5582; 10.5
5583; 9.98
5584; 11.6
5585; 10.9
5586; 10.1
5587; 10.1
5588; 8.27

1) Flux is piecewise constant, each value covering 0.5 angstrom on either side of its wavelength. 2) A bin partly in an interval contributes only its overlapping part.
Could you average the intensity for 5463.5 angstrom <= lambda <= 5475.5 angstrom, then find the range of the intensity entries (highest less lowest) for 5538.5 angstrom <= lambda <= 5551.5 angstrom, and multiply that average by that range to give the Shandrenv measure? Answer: 42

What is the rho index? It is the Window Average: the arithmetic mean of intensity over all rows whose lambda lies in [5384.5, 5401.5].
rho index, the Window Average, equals 10.1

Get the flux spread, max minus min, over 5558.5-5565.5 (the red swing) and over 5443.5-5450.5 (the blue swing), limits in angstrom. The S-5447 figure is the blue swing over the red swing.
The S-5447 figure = 1.6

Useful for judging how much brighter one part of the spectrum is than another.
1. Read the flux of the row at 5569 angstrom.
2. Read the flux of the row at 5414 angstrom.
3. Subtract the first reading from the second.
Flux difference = 1.9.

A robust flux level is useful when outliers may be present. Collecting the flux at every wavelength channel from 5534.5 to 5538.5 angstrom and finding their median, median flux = 11.1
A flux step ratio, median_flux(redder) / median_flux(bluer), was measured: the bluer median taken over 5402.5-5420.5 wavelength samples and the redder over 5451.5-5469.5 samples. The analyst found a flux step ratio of 0.99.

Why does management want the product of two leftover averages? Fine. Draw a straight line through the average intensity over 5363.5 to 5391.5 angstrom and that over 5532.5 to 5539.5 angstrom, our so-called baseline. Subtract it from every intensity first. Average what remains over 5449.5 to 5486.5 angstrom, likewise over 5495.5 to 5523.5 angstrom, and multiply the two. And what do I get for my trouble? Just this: 0.15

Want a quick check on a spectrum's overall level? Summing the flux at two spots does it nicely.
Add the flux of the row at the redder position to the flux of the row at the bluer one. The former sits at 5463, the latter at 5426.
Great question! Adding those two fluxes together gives 20.5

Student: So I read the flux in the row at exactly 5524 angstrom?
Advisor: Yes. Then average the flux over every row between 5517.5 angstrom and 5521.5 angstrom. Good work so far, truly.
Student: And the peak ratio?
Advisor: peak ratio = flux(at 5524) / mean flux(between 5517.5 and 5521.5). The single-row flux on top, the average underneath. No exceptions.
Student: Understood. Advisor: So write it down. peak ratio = 0.90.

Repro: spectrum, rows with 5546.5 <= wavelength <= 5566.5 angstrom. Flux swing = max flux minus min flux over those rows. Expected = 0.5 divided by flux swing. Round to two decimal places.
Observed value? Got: 0.16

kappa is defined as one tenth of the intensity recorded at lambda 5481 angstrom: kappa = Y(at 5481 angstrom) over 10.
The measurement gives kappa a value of 1.18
